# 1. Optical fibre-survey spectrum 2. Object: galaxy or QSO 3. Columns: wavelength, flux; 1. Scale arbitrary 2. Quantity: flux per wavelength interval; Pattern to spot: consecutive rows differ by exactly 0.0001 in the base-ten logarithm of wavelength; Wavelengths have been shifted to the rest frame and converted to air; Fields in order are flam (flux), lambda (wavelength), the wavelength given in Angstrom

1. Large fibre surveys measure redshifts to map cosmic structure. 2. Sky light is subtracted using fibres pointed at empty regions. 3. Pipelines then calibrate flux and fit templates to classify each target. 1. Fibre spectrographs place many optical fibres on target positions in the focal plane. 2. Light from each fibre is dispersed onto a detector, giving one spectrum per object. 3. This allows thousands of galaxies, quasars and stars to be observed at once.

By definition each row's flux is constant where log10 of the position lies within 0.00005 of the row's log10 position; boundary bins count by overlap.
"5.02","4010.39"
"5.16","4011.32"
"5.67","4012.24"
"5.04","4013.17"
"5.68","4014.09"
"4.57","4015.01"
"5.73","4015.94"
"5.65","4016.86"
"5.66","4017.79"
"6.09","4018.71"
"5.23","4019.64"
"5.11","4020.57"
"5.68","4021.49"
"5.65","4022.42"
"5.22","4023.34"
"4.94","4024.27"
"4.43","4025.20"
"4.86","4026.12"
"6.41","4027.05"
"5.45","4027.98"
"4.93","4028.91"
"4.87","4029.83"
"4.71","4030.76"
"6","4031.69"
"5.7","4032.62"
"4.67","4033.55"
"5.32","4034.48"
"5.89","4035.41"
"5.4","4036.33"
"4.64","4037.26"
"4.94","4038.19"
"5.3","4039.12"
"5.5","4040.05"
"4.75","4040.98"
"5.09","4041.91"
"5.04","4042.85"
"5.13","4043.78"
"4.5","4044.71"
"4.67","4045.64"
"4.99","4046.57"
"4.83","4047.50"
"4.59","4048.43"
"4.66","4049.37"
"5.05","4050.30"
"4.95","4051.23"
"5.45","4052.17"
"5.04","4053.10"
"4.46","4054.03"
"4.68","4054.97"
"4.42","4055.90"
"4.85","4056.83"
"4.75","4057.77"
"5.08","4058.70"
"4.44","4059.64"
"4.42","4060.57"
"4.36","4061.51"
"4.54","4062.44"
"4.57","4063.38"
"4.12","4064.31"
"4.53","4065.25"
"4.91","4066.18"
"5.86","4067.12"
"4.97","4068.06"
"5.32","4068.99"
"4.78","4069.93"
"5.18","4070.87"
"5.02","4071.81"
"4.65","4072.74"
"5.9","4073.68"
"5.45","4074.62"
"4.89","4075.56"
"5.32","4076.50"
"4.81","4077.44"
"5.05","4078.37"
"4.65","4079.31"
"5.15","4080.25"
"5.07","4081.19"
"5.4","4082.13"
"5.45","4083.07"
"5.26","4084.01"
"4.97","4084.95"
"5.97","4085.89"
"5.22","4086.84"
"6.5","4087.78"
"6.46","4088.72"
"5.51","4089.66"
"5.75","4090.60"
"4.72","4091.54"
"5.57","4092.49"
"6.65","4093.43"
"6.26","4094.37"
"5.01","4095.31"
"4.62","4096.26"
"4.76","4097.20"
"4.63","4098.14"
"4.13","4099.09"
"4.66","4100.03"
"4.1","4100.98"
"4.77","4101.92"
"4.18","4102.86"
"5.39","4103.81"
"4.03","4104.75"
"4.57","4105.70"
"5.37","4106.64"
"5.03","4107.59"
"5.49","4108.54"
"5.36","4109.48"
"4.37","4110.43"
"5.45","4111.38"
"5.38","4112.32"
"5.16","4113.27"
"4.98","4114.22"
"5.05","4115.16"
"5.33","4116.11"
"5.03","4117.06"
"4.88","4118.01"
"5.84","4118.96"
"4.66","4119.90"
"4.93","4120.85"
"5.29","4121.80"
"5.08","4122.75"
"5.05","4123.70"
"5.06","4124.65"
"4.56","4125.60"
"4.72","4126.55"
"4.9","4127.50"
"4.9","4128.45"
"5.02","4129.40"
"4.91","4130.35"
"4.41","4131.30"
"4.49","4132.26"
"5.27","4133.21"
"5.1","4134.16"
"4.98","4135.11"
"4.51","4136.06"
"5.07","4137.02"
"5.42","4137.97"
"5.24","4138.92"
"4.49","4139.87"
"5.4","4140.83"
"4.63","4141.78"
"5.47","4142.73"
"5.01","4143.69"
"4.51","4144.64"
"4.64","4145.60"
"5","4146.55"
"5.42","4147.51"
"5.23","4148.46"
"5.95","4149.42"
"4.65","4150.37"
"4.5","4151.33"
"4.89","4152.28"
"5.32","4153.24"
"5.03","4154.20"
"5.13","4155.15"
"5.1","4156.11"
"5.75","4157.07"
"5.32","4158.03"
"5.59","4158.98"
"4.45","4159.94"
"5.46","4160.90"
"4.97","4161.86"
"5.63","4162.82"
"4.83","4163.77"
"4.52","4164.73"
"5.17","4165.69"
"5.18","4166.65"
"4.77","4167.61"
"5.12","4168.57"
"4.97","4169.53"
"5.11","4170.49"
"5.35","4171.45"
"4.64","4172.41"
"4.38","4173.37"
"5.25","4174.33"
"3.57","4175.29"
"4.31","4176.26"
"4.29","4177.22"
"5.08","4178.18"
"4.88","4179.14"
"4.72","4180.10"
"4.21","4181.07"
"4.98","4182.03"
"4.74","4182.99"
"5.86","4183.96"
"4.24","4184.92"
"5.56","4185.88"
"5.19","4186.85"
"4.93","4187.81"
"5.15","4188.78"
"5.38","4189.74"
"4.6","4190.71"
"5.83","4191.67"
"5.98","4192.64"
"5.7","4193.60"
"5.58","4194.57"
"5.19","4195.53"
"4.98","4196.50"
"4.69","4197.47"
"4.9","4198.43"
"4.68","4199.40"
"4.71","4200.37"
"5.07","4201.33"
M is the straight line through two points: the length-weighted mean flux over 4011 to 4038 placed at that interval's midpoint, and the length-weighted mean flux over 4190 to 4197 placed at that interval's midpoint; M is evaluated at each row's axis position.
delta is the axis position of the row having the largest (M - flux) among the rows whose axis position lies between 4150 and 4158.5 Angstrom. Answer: 4151.33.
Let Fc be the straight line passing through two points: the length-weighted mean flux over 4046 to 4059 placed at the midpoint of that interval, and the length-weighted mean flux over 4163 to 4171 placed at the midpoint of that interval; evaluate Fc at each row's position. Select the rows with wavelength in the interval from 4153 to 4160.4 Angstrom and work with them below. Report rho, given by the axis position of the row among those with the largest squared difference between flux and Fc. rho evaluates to 4157.07 Angstrom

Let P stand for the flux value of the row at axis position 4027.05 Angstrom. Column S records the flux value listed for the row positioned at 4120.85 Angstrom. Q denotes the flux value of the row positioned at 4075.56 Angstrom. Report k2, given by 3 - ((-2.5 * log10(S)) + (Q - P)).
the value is 6.25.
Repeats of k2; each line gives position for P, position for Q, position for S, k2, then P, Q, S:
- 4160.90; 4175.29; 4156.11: 6.66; 5.46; 3.57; 5.1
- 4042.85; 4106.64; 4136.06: 4.31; 5.04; 5.37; 4.51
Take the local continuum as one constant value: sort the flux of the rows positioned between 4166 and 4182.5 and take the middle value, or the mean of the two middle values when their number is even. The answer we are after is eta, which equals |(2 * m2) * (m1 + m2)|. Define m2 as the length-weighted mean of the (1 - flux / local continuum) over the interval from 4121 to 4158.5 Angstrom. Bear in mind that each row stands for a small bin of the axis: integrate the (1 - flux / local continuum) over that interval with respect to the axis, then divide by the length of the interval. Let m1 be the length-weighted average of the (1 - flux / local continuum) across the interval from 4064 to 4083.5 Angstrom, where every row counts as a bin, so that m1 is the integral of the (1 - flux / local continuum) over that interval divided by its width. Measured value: 0.004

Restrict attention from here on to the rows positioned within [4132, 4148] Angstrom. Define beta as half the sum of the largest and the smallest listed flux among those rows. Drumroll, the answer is 4.98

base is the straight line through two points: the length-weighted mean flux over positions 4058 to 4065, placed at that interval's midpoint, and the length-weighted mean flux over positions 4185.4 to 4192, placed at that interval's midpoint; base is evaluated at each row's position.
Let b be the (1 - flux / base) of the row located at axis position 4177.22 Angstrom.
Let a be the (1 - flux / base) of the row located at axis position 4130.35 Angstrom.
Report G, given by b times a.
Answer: -0.0005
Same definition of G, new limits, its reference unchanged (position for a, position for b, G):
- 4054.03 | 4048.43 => -0.0001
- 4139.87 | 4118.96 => -0.0193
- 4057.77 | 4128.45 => 0.0002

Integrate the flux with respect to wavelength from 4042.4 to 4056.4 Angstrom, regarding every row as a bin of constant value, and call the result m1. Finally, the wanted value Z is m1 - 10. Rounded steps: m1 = 68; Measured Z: 58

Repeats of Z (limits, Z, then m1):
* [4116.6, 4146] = 136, 146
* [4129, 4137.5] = 31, 41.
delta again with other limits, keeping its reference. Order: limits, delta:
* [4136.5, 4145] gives 4139.87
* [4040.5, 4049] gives 4044.71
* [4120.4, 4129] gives 4125.60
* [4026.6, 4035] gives 4033.55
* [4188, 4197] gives 4190.71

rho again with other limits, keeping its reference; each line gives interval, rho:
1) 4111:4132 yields 4118.96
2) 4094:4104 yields 4094.37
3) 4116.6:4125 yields 4118.96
